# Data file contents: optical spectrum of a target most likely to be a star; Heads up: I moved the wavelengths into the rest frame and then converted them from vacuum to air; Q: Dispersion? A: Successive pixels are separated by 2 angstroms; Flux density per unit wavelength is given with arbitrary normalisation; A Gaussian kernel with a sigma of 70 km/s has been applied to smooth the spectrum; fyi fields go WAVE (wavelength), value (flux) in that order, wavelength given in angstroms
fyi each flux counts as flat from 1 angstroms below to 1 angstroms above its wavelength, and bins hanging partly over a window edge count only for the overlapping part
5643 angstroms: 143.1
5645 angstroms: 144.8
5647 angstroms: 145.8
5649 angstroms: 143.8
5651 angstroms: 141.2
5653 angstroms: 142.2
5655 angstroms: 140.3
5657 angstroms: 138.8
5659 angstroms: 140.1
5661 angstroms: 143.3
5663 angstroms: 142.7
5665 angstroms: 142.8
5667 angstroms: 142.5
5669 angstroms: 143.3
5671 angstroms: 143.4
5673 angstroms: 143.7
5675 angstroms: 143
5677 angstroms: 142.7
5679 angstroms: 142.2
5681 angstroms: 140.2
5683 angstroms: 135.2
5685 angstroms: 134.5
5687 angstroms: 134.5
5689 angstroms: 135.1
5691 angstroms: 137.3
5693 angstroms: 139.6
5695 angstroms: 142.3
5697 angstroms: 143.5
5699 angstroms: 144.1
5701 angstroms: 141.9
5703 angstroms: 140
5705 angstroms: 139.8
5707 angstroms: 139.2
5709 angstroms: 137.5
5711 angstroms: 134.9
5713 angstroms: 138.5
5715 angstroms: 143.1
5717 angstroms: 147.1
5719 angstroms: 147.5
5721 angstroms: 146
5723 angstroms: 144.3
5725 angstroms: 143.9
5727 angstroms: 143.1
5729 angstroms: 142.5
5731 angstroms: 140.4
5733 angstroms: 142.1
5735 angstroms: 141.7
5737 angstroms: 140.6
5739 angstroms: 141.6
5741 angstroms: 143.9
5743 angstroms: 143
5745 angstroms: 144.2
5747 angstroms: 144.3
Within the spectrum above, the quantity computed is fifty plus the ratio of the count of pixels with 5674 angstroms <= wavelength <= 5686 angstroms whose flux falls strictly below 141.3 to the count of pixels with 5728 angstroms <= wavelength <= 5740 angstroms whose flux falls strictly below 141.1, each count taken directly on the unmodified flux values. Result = 51.5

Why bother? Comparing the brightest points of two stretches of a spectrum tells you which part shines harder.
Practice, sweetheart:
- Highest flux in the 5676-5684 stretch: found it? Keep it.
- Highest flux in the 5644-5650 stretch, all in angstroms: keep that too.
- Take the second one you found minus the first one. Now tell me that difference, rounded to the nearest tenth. 3.1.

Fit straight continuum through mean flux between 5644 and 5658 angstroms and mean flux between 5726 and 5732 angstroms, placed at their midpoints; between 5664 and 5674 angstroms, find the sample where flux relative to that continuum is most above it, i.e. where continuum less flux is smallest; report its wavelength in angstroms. 5673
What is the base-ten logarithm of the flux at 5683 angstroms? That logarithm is 2.13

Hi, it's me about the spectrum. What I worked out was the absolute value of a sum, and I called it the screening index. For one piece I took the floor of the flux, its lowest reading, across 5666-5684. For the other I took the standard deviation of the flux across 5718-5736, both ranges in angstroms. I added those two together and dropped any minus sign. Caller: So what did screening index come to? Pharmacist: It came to 137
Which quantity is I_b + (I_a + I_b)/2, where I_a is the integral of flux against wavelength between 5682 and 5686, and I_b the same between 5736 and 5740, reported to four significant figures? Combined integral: 1116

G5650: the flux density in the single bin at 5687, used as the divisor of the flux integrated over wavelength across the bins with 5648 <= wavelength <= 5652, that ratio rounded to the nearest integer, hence 4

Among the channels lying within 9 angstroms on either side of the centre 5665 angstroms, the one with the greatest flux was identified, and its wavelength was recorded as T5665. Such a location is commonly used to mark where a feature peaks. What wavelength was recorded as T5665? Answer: 5673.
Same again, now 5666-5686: 5673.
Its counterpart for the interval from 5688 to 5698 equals 5697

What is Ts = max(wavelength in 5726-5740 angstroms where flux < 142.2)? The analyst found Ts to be 5739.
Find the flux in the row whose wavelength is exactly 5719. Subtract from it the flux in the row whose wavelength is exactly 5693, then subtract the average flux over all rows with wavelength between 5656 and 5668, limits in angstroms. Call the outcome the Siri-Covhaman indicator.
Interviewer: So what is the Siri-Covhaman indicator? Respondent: -134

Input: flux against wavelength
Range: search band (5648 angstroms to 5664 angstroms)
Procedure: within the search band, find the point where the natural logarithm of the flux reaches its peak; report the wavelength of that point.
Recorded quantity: 5649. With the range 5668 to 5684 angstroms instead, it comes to 5673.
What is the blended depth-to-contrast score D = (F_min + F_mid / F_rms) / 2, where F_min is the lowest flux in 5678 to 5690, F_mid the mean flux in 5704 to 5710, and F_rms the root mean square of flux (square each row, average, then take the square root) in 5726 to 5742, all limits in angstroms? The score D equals 67.7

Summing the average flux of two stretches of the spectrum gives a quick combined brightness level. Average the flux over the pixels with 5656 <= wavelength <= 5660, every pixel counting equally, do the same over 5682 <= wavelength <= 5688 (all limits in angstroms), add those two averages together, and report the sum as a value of 274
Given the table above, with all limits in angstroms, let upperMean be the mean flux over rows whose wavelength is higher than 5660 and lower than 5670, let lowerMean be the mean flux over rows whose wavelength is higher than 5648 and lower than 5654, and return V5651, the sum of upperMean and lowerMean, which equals 285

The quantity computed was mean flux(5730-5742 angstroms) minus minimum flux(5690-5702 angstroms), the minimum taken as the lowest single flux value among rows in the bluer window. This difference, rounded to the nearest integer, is 4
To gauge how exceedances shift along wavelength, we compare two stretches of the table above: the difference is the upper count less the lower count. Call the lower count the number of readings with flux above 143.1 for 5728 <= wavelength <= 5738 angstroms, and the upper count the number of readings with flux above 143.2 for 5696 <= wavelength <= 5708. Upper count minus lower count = 2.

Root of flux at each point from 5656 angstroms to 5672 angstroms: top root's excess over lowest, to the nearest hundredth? 0.19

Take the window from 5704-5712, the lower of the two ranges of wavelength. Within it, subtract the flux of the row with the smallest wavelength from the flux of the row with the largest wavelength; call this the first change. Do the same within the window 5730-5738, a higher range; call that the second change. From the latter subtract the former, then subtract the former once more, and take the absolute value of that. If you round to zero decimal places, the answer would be 10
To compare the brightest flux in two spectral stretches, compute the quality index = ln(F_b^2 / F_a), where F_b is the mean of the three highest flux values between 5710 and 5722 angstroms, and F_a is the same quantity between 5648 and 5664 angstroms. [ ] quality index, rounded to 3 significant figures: 5.01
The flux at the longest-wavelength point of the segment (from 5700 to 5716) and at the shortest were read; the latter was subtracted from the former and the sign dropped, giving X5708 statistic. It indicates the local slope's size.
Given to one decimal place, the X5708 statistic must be 1.2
